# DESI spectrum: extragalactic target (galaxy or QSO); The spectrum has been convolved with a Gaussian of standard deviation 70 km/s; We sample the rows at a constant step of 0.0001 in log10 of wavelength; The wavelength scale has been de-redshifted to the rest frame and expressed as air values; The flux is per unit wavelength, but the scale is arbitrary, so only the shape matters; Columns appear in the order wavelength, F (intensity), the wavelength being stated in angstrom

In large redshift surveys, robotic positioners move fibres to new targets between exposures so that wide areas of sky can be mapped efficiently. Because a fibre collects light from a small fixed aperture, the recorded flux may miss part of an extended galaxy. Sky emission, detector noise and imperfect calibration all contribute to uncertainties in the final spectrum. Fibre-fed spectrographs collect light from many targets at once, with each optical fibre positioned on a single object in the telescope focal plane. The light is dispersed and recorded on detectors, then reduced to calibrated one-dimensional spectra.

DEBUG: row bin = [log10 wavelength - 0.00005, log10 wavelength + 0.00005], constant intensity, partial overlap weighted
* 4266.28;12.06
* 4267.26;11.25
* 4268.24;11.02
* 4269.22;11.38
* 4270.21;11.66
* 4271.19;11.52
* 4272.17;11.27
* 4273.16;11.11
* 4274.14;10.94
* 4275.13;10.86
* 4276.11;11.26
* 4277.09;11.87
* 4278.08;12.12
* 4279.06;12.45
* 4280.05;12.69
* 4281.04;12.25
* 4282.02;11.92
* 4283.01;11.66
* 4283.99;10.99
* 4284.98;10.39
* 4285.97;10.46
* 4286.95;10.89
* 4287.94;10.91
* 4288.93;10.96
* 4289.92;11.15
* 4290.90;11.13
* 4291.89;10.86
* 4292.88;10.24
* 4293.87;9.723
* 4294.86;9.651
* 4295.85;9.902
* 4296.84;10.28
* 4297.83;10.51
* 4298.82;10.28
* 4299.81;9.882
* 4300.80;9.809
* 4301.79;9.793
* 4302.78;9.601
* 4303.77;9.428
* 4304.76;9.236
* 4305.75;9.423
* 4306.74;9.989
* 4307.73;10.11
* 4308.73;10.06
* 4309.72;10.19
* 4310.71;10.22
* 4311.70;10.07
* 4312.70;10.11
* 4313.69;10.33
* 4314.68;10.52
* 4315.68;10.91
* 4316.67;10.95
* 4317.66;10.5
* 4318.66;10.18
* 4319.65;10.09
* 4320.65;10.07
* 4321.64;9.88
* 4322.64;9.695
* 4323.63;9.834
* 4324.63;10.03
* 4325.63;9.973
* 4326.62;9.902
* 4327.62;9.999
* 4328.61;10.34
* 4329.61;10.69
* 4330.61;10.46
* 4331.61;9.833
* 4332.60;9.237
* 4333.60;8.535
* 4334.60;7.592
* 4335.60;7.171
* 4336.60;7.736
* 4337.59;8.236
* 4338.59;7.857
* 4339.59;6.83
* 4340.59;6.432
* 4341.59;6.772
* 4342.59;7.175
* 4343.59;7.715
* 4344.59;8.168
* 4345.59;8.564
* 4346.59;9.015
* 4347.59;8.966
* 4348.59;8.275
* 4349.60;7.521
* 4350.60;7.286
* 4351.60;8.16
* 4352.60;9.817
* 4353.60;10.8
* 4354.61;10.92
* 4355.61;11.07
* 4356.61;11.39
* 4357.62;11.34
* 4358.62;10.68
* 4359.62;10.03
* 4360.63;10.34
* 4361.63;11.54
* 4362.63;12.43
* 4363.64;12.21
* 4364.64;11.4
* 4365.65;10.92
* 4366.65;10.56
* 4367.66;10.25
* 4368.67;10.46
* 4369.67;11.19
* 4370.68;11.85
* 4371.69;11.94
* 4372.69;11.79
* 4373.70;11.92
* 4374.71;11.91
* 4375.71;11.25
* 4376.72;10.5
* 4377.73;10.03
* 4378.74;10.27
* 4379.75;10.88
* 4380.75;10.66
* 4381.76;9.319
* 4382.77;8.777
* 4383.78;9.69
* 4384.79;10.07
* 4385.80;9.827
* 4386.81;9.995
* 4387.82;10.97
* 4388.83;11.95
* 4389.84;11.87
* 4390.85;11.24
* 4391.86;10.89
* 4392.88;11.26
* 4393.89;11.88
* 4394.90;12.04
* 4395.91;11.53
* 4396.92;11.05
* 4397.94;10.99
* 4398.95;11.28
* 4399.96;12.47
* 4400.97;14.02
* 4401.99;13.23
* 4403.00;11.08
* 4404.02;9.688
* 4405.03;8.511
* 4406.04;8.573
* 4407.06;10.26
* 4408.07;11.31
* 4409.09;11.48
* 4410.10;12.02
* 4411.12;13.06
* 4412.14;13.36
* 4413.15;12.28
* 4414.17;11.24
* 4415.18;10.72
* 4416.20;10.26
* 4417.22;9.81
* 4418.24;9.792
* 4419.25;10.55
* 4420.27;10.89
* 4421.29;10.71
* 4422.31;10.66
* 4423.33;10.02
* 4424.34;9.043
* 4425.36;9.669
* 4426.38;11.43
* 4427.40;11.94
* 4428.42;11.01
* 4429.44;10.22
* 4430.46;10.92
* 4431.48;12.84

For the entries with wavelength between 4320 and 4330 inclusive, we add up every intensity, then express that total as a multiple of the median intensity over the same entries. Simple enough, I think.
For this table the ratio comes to 10.1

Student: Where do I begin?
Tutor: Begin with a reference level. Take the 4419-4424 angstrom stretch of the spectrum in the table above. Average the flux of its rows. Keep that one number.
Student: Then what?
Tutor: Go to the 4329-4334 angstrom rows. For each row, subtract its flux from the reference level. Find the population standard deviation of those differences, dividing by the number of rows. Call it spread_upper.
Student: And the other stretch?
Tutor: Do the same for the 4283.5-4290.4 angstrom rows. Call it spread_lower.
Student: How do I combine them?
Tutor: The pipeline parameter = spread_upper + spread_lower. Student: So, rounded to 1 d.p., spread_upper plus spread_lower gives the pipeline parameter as 1.1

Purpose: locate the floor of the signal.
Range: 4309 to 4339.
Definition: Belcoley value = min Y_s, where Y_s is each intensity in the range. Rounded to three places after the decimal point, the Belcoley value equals 7.171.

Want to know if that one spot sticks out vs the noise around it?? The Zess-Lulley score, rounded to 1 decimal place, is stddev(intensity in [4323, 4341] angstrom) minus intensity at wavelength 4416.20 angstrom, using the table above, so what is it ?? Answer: -8.9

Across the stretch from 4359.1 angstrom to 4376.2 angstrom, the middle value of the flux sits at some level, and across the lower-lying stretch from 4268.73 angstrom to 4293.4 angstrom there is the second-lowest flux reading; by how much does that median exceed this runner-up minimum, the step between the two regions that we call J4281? 1.0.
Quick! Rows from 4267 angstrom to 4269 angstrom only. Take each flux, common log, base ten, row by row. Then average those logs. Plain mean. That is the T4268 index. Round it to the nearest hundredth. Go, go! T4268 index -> 1.05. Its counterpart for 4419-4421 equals 1.03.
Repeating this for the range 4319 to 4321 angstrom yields 1.00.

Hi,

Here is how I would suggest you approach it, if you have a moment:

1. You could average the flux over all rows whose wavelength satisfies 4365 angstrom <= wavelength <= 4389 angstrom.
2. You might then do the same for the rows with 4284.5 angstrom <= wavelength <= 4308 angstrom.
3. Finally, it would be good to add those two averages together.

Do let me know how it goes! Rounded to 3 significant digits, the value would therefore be 20.9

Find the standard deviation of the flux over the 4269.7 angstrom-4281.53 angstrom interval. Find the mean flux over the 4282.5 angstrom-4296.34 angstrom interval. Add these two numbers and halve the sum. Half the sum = 5.6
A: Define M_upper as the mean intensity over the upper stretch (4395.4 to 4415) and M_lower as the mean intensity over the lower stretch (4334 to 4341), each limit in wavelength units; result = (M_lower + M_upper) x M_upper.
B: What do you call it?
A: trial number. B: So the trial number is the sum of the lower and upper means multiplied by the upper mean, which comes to 216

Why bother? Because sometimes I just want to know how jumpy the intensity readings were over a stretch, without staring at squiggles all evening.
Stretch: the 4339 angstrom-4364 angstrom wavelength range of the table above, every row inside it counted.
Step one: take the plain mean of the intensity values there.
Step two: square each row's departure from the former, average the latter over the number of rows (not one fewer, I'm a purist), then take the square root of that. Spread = 1.82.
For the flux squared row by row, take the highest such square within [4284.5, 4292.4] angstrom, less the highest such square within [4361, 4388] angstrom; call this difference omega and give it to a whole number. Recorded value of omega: -30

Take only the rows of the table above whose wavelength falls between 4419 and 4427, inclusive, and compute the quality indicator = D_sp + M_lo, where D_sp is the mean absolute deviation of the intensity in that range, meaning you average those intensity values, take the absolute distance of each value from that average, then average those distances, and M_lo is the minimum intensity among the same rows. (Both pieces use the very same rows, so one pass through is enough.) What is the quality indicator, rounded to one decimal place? 9.6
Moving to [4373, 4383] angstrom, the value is 9.5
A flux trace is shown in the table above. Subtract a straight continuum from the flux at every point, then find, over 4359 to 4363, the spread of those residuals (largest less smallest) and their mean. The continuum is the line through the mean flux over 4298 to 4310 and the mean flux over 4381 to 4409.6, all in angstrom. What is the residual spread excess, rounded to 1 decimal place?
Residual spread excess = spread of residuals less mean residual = 1.8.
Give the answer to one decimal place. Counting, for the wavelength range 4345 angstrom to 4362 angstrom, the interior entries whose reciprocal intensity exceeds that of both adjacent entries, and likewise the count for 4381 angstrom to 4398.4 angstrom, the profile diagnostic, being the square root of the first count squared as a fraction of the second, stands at 1.2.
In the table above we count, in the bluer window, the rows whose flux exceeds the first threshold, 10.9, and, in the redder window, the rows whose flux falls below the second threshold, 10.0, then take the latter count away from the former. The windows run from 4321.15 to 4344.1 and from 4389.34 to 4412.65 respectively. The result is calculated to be -3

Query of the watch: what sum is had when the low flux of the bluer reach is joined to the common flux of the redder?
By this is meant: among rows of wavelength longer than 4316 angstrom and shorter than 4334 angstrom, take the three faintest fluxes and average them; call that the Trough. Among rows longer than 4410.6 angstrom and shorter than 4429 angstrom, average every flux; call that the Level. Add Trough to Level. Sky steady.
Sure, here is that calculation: 20.1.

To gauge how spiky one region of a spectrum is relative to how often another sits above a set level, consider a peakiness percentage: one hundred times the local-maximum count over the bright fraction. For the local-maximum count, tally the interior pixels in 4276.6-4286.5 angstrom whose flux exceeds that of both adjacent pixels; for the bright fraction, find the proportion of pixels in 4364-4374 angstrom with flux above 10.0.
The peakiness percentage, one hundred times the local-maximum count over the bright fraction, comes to 100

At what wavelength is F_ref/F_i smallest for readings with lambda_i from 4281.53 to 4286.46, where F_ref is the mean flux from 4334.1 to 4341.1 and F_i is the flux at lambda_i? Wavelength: 4282.02 angstrom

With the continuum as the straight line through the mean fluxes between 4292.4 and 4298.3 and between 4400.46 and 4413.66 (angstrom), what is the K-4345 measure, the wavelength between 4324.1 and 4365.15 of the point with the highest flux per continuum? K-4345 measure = 4362.63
